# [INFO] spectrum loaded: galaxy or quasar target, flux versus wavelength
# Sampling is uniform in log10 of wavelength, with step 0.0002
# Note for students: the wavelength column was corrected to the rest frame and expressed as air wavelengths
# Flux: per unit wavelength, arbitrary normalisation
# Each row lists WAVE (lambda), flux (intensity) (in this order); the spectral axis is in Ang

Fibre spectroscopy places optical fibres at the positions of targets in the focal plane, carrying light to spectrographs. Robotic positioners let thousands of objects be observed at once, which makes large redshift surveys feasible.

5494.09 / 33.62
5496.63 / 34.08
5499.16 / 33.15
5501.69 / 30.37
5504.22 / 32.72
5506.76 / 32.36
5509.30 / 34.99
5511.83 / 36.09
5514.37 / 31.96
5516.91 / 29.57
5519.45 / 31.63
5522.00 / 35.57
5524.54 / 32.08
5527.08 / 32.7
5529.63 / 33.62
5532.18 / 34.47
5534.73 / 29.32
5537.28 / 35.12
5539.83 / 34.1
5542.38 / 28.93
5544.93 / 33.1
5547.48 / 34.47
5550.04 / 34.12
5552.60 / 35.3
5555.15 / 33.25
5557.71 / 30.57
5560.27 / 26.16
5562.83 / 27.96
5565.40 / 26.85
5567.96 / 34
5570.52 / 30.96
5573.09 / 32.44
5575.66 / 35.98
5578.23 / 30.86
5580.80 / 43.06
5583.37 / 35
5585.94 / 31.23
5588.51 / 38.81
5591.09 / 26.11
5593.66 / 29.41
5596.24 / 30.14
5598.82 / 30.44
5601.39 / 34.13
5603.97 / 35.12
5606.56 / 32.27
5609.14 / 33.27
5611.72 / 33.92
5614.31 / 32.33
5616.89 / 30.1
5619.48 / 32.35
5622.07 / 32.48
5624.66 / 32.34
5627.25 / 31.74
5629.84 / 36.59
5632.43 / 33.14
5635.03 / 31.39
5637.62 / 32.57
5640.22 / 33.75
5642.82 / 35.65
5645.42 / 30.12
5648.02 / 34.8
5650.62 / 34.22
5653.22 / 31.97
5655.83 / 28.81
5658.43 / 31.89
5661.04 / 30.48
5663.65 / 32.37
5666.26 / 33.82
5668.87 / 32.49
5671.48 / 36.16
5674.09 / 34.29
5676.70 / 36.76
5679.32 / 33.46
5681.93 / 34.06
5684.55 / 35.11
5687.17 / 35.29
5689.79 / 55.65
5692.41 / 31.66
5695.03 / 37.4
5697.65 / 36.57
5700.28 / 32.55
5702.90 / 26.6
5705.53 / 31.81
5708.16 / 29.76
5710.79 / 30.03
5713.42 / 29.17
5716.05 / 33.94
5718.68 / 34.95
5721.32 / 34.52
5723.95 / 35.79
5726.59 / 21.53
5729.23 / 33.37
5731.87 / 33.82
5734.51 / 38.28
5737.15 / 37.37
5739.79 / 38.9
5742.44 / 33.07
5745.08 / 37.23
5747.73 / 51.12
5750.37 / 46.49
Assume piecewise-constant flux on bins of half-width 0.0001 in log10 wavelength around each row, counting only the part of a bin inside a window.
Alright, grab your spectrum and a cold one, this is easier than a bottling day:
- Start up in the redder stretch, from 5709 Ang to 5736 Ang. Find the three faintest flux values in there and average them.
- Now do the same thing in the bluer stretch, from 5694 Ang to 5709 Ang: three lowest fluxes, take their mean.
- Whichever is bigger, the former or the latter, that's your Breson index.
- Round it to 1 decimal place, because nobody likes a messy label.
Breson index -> 29.4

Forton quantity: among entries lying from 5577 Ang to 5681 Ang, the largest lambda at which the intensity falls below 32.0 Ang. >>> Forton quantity 5661.04 Ang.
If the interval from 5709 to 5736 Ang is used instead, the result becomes 5726.59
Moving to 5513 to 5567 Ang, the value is 5565.40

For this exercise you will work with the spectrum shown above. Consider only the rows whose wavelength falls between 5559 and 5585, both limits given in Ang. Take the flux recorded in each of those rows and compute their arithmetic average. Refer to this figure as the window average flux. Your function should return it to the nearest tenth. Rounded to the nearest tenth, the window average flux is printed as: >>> 32.3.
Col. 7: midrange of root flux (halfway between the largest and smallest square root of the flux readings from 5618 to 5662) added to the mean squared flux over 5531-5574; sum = 1027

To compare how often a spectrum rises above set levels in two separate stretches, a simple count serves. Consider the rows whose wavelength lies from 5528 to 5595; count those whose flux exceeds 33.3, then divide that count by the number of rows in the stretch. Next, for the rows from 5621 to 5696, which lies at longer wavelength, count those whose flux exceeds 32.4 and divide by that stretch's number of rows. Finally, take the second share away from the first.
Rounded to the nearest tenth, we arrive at -0.2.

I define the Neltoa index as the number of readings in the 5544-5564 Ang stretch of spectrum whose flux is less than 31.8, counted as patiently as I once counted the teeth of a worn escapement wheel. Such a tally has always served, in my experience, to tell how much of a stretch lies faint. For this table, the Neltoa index 3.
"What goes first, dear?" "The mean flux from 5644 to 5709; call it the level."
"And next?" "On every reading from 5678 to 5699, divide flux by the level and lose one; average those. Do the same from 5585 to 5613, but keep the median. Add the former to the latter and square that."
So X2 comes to 0.003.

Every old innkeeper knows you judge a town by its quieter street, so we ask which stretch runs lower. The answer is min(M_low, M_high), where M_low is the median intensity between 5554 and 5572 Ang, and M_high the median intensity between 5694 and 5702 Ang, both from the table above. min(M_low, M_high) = 30.6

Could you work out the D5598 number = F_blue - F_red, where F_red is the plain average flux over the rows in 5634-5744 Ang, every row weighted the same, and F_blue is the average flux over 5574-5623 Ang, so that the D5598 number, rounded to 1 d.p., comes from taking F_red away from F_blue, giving -0.7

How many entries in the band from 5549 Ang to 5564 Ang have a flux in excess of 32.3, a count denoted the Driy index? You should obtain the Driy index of 3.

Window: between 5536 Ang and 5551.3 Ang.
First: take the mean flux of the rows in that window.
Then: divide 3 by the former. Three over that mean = 0.090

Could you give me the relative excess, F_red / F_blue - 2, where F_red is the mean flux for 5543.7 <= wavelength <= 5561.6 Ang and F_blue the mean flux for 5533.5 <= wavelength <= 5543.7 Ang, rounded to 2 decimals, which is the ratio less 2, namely -0.98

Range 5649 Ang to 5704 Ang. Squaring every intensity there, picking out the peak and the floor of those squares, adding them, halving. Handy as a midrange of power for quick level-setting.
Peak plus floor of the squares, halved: 1902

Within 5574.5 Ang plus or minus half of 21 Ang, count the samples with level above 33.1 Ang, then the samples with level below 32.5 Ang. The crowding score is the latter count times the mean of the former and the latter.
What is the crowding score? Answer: 16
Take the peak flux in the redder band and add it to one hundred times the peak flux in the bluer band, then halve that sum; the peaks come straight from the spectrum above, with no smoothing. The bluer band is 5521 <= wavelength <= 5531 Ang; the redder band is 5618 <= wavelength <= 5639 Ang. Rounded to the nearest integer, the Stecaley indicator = 1797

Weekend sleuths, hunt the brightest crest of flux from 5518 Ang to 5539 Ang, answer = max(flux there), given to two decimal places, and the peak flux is 35.57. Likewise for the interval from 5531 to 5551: 35.12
